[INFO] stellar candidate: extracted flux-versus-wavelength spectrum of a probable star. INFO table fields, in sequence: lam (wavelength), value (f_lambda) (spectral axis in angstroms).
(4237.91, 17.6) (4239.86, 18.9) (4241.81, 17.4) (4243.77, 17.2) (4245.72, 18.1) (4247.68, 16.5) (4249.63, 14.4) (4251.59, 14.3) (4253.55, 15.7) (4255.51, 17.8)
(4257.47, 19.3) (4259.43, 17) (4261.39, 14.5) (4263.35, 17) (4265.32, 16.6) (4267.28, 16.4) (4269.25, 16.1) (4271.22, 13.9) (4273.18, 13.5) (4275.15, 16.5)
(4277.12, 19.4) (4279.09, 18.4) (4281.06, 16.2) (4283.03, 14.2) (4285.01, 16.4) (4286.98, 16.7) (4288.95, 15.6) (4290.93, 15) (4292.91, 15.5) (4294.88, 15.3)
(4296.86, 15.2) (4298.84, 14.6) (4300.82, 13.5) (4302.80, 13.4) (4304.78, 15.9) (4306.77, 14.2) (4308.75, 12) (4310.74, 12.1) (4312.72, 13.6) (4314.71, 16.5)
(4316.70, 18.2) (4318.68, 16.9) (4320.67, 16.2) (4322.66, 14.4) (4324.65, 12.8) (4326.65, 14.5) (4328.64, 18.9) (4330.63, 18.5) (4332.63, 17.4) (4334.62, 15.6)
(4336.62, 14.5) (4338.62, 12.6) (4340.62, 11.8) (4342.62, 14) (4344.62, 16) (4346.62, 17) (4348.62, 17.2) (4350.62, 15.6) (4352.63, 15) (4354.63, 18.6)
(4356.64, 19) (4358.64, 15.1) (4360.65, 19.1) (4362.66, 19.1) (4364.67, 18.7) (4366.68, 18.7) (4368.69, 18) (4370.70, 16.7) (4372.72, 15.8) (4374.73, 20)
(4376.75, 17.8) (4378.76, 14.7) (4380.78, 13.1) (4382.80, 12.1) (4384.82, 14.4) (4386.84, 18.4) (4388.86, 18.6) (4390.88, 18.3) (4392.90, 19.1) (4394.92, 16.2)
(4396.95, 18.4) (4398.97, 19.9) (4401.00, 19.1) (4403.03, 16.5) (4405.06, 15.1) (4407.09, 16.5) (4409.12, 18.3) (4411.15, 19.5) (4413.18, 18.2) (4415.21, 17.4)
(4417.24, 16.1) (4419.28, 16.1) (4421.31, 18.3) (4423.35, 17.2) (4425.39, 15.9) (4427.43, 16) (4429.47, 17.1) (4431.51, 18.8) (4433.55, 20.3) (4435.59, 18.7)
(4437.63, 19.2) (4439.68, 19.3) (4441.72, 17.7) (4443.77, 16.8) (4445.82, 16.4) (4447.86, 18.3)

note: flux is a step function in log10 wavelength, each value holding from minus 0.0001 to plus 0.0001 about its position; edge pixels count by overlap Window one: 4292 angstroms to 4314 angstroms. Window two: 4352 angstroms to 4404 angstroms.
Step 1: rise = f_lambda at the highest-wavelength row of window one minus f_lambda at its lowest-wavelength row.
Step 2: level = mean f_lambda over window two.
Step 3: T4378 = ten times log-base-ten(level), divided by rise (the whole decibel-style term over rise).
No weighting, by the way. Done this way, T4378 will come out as -7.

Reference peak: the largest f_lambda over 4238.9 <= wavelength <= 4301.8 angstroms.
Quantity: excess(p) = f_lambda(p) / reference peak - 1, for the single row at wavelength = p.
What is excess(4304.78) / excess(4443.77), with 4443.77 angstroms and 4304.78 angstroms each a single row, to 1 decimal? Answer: 1.3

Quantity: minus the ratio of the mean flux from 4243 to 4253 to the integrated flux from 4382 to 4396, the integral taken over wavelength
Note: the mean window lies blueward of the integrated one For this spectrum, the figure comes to -0.068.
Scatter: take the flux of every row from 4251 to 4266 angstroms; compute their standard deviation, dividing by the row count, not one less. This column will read 1.56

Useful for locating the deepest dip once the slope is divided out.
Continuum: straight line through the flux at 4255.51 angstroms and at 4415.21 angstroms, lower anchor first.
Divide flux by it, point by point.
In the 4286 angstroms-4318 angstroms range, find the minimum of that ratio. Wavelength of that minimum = 4308.75 angstroms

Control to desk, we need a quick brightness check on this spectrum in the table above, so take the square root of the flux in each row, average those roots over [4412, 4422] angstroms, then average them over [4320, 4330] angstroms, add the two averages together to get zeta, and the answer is 8.1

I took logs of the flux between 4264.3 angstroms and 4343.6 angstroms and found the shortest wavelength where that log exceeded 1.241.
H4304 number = 4277.12 angstroms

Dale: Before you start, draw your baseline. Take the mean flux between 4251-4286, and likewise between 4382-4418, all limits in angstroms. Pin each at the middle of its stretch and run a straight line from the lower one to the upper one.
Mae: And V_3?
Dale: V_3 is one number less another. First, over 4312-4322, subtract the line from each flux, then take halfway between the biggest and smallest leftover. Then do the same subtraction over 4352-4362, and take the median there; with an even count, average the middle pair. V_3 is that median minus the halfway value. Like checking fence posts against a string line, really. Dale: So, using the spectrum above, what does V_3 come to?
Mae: 2.4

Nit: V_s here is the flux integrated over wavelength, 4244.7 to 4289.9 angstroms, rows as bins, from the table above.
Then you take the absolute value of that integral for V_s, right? 736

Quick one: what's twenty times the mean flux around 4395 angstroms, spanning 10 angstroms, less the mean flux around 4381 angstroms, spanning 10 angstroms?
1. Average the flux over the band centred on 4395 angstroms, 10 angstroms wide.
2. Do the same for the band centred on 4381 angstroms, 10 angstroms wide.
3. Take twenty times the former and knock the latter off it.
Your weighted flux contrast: 353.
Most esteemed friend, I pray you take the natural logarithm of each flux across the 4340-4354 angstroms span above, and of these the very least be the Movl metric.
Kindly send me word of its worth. 2.47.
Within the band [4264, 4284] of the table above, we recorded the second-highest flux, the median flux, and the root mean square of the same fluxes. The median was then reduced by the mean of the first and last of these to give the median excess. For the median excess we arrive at -1.0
